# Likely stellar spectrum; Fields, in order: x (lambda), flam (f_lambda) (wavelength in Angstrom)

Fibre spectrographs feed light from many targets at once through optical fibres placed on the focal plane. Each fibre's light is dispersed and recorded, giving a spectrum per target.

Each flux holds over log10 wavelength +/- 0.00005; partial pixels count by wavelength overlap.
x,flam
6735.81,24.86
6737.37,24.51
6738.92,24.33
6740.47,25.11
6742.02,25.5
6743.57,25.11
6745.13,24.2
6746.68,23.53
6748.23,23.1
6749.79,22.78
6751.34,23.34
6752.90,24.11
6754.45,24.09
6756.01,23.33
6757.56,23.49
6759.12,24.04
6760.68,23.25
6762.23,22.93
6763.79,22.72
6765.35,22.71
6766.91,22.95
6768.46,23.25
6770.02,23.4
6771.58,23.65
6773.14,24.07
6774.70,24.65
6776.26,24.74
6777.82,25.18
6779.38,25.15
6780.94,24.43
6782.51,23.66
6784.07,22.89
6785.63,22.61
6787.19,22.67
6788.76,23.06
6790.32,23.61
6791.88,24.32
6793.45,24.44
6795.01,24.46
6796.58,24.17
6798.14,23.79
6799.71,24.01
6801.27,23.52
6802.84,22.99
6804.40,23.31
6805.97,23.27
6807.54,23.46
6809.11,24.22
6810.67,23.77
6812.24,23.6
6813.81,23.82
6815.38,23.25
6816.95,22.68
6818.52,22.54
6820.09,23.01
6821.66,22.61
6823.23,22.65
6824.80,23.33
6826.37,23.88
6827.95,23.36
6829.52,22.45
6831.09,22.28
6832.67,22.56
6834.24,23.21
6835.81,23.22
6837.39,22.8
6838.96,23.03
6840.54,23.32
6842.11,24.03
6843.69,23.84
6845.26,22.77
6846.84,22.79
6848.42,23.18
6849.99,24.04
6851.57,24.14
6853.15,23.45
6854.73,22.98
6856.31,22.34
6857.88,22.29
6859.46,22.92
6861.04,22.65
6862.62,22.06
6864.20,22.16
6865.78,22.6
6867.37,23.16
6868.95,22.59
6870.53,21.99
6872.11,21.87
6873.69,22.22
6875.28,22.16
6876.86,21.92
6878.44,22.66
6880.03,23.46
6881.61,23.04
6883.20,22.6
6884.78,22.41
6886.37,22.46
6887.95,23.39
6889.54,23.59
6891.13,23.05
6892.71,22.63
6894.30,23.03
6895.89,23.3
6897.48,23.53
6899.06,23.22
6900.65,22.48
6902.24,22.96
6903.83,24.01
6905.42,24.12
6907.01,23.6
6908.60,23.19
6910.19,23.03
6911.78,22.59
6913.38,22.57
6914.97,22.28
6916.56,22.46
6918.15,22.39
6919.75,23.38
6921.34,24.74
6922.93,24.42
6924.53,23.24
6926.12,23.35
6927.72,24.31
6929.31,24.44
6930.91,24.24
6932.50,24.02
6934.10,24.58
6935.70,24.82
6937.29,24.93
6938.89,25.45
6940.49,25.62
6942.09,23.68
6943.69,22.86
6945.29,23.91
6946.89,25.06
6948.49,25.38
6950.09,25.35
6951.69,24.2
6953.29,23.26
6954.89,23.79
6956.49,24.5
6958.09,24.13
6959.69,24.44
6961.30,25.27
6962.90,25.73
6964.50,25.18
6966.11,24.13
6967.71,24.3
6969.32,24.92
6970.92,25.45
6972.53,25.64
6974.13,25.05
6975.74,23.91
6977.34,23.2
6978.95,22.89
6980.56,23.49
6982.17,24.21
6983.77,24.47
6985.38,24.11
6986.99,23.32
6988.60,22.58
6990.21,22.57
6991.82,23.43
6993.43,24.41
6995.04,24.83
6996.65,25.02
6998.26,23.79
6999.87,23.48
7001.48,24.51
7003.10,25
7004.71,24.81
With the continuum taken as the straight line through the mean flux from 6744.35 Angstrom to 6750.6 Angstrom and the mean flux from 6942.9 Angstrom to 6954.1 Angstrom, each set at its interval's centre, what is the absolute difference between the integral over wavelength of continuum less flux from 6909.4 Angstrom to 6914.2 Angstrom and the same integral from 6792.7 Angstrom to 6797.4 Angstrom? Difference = 10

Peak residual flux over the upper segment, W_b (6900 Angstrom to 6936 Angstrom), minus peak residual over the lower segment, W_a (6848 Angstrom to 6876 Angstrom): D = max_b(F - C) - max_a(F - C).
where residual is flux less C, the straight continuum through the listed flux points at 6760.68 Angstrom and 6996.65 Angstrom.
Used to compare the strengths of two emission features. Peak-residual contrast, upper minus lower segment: 0.1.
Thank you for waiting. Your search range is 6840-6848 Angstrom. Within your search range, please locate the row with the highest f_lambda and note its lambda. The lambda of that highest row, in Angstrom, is 6842.11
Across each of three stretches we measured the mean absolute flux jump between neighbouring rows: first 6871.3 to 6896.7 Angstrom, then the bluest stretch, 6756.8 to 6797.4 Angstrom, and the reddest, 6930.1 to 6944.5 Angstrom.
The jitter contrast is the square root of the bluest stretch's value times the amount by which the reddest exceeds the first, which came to 0.25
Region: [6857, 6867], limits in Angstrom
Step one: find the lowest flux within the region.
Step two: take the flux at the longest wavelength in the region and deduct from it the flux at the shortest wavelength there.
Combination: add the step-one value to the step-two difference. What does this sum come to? 22.4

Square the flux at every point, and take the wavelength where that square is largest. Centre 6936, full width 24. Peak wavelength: 6940.49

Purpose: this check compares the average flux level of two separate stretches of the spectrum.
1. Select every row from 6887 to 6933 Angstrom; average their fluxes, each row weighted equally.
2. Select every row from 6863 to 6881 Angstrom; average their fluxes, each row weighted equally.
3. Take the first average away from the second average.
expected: -0.93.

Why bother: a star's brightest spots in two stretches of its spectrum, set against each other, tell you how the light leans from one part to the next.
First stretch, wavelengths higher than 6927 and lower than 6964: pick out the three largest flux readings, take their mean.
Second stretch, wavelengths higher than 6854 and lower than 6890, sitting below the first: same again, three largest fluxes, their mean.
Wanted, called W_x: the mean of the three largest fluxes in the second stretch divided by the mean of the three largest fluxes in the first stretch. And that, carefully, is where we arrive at 0.92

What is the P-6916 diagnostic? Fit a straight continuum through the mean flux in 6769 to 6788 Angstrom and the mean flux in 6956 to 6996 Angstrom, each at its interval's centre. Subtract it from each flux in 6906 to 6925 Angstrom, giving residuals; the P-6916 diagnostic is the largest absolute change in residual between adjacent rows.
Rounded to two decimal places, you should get 1.36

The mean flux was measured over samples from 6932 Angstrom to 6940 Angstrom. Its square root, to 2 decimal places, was 4.98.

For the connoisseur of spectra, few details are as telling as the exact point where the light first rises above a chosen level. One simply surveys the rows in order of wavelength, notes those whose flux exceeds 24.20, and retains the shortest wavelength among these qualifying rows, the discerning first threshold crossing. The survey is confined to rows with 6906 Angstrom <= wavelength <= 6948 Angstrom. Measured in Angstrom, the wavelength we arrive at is 6921.34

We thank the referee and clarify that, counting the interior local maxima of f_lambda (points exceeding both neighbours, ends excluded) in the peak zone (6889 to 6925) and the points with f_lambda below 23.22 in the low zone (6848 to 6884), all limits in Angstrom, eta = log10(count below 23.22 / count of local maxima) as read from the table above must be 0.68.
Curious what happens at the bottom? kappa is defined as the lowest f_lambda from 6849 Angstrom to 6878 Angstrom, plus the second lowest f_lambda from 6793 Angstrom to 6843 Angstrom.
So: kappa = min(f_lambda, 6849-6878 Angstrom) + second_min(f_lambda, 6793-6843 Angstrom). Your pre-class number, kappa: 44.32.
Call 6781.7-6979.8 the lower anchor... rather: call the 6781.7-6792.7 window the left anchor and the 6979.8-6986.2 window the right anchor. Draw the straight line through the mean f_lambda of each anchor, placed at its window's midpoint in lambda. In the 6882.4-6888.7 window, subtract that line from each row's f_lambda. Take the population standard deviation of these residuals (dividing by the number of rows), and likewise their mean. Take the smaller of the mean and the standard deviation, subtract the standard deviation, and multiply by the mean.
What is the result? 1.3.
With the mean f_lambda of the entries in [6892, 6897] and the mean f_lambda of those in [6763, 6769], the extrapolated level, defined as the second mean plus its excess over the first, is 22.8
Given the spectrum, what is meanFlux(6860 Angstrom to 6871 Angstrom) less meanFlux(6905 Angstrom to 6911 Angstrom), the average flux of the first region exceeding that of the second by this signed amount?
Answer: -1.0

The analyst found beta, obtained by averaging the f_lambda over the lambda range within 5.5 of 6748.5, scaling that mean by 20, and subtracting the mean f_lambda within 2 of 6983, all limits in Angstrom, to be 450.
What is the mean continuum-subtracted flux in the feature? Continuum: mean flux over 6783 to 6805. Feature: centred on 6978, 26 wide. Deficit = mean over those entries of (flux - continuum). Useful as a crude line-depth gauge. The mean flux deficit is 0.45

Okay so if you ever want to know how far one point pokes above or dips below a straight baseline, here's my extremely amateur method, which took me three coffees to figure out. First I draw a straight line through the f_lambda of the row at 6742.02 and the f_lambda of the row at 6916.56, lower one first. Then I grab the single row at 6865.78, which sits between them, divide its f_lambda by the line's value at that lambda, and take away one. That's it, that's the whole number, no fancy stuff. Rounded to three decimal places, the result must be -0.032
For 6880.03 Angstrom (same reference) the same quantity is 0.016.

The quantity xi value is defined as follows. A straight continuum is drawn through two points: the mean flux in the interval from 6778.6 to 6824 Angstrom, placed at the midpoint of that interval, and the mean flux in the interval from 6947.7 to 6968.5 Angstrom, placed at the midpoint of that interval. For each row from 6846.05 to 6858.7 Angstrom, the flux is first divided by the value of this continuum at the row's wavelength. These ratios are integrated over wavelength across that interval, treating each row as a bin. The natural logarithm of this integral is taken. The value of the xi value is 2.5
